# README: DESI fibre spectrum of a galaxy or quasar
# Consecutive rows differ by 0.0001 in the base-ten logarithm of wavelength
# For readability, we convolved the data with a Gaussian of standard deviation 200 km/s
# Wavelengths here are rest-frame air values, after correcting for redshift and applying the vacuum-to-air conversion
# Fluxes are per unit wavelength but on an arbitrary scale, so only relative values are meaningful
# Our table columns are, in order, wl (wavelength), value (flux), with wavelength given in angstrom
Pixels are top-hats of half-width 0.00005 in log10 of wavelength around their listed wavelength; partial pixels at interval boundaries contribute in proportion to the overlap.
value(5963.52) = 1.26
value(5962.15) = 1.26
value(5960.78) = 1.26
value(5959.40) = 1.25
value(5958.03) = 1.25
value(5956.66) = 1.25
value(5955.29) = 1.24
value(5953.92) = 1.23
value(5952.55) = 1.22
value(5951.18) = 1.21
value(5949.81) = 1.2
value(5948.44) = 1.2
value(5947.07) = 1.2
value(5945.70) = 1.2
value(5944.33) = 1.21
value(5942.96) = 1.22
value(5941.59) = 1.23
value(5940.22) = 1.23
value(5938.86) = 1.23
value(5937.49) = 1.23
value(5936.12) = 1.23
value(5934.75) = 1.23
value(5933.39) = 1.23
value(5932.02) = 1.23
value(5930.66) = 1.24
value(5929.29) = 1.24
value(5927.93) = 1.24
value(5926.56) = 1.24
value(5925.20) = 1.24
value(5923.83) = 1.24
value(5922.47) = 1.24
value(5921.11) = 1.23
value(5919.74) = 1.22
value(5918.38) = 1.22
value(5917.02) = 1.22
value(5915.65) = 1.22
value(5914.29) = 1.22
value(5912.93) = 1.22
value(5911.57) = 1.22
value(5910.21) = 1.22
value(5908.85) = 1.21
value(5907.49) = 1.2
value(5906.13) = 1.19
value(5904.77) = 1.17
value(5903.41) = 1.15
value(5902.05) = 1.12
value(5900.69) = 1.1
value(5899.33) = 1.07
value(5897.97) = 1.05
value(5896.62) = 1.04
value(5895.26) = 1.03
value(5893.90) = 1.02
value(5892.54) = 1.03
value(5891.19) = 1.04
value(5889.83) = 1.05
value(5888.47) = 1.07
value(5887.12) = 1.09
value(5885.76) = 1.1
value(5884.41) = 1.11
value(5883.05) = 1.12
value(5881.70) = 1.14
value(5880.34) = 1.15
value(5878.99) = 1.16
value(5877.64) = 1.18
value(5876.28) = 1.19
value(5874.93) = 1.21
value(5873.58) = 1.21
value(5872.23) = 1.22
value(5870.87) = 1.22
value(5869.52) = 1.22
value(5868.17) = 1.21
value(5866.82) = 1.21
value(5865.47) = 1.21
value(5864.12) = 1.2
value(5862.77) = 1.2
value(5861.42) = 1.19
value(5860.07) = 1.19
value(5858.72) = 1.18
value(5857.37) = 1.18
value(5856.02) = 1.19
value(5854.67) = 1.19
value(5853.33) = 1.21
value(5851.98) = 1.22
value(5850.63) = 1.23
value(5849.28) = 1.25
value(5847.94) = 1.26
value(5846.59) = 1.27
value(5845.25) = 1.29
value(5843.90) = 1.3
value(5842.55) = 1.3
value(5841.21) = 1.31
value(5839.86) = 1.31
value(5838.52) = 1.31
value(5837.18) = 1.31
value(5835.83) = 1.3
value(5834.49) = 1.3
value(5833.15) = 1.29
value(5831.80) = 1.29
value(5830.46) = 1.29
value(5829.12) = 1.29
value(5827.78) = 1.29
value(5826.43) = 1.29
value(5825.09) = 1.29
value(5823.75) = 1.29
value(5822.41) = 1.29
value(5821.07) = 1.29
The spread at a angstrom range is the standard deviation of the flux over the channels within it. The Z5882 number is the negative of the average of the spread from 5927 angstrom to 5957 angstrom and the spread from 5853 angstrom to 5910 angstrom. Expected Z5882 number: -0.040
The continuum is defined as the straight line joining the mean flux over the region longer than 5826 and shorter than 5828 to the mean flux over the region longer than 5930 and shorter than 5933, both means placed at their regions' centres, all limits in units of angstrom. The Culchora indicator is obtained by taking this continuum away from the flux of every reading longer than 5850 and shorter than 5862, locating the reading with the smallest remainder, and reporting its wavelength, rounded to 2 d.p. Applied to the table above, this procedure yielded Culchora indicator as 5857.37 angstrom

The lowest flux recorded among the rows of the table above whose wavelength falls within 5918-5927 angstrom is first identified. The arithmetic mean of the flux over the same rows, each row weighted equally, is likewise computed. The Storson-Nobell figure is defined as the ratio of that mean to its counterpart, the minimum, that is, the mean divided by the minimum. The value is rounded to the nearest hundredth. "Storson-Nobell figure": 1.01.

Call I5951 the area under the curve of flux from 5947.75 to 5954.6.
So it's 8.30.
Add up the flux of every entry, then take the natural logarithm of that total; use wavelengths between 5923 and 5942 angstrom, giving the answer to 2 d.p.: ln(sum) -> 2.85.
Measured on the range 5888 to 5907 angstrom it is 2.72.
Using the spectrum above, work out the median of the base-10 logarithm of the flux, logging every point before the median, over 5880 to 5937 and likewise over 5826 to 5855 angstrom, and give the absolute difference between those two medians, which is 0.03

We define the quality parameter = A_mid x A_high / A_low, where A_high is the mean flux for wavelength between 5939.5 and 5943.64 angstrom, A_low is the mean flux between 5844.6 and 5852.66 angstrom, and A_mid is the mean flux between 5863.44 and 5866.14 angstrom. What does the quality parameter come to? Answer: 1.18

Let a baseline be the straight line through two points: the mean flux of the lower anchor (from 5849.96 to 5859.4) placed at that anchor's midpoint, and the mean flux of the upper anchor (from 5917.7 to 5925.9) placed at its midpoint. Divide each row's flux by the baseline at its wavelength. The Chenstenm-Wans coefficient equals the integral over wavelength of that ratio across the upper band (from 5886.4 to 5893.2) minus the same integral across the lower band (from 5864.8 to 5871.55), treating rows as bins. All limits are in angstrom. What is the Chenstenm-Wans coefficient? -0.9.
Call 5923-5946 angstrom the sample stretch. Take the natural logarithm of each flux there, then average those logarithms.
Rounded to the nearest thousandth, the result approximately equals 0.207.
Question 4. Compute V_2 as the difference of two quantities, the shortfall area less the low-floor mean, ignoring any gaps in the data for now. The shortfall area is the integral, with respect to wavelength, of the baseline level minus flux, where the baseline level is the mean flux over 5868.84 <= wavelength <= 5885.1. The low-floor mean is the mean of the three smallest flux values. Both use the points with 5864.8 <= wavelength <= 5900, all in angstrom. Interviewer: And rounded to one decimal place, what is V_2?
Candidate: 0.7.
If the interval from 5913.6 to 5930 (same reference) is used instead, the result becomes -2.1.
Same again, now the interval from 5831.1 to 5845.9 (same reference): -3.1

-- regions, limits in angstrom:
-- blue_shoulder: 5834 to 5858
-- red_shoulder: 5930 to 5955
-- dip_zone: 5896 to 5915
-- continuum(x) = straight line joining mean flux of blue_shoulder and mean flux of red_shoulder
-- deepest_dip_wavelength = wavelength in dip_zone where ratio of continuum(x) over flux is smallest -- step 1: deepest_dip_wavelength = 5914.29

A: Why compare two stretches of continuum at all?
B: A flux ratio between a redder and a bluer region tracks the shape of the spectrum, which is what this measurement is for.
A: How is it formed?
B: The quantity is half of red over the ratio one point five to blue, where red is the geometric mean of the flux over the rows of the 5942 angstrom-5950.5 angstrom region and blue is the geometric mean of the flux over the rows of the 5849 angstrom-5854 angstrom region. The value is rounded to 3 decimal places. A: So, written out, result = 0.493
